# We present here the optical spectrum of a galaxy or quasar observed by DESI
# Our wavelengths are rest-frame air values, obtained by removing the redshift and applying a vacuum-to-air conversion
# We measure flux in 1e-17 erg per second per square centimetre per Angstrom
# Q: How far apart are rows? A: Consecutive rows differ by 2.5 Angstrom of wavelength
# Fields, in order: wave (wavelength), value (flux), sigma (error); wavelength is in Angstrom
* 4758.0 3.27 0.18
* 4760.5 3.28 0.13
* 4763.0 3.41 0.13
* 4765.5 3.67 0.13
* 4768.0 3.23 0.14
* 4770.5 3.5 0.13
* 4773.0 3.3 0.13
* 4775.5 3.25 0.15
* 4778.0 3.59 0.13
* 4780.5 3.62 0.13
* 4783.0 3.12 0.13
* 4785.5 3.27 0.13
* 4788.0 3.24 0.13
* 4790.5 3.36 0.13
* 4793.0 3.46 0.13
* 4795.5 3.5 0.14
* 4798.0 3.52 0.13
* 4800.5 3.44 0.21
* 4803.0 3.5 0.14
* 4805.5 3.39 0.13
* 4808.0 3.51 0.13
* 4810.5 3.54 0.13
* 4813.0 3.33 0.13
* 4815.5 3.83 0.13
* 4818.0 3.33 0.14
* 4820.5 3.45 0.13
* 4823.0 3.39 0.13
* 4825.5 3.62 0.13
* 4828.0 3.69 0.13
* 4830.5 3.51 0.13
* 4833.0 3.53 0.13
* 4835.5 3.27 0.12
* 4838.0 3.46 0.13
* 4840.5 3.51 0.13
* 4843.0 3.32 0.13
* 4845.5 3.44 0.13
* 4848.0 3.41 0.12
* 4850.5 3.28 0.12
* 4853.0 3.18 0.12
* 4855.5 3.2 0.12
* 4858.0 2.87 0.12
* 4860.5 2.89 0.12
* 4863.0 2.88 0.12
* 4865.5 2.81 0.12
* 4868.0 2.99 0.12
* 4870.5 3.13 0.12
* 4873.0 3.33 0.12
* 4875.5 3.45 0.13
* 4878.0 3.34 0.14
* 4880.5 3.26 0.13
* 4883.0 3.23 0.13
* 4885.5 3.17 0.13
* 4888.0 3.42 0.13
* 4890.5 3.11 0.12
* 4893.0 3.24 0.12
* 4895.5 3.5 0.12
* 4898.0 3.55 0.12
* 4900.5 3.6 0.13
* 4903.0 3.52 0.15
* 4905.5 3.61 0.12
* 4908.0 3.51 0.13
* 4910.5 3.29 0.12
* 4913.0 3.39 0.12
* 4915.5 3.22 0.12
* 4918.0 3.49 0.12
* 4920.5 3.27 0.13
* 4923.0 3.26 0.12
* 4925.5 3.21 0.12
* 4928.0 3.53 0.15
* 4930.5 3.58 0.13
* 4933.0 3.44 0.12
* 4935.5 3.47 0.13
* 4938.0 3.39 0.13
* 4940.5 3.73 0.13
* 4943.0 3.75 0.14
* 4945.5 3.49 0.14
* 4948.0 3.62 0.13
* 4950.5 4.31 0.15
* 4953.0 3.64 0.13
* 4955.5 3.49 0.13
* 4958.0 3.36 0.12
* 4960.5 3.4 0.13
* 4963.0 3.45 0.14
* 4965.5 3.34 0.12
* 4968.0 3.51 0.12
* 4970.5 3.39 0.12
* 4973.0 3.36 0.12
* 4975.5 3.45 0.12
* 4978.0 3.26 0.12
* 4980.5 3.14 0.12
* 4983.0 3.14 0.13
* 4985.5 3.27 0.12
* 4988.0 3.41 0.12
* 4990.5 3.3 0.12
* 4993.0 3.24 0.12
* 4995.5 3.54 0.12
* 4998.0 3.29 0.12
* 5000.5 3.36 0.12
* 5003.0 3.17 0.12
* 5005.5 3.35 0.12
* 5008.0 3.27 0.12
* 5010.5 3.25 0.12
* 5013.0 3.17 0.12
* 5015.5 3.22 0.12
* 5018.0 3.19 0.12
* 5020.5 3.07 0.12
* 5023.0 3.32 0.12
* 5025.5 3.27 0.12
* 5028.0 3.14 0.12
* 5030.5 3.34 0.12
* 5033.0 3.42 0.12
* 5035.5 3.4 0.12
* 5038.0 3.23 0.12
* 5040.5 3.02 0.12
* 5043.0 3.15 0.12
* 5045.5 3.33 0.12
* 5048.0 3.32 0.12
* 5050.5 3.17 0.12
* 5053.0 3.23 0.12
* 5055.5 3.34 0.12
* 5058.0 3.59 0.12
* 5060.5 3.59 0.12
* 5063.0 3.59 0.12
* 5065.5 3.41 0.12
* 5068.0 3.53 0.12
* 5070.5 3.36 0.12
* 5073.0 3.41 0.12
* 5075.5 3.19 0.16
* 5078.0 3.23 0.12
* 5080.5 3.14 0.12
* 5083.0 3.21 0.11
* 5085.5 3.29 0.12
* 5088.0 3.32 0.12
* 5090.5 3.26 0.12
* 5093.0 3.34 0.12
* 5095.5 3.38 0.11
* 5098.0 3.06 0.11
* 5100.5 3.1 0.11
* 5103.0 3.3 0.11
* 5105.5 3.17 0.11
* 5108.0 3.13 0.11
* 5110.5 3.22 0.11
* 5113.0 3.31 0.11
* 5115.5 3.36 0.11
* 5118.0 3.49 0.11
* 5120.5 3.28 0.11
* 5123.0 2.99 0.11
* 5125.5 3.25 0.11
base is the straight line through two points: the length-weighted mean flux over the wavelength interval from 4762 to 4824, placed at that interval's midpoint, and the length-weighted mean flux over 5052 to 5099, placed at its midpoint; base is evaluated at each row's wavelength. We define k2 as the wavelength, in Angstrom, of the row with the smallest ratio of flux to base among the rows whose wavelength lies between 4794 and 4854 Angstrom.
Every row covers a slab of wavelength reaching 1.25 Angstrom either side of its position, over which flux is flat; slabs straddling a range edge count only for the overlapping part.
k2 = 4853.0 Angstrom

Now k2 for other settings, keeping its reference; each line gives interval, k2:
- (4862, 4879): 4865.5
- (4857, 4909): 4865.5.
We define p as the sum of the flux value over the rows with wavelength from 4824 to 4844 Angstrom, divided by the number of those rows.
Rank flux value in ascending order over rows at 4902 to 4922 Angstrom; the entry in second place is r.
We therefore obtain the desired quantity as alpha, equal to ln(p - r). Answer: -1.5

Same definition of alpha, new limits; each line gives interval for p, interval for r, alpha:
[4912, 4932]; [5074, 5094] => -1.7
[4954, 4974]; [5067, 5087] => -1.5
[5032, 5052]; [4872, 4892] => -2.5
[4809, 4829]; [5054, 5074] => -1.8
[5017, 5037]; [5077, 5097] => -2.8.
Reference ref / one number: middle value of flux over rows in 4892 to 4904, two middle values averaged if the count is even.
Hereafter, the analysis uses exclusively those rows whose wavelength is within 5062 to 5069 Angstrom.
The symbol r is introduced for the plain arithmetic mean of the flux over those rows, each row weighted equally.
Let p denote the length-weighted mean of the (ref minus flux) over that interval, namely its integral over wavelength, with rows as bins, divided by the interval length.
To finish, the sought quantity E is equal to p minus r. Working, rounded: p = 0.0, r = 3.5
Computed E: -3.5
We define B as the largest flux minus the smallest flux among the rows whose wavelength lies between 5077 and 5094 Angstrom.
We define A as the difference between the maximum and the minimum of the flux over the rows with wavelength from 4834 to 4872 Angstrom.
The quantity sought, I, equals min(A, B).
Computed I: 0.20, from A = 0.70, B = 0.20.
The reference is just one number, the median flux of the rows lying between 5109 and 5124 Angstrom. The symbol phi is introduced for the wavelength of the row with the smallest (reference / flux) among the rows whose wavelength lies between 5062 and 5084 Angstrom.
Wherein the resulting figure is 5063.0 Angstrom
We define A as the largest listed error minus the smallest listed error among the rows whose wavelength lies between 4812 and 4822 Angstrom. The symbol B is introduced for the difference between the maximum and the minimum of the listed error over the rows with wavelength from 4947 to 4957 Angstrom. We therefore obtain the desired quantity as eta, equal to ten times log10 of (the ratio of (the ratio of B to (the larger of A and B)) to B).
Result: 17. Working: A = 0.010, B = 0.020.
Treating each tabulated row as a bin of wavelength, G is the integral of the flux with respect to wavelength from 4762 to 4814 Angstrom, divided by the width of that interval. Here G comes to 3.42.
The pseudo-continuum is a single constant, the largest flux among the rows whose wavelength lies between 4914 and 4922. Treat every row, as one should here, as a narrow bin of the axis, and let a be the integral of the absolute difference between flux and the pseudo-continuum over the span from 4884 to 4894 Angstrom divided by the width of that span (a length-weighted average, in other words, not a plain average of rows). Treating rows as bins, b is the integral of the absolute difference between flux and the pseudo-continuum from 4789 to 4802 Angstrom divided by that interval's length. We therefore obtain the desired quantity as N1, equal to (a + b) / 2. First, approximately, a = 0.255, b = 0.05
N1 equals 0.154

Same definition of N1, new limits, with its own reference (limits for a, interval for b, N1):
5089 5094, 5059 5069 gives 0.136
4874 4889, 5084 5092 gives 0.190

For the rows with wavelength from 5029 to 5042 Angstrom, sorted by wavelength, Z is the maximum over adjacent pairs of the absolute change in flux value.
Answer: 0.21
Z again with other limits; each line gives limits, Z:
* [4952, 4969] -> 0.17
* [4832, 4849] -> 0.26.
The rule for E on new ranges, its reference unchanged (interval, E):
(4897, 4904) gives -3.6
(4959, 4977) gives -3.3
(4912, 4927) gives -3.1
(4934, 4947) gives -3.6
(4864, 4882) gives -2.9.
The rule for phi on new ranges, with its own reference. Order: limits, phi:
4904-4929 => 4905.5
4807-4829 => 4815.5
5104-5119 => 5118.0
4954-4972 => 4968.0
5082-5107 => 5095.5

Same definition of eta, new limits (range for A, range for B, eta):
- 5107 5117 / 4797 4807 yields 11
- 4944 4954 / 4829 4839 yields 17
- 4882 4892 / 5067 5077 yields 14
